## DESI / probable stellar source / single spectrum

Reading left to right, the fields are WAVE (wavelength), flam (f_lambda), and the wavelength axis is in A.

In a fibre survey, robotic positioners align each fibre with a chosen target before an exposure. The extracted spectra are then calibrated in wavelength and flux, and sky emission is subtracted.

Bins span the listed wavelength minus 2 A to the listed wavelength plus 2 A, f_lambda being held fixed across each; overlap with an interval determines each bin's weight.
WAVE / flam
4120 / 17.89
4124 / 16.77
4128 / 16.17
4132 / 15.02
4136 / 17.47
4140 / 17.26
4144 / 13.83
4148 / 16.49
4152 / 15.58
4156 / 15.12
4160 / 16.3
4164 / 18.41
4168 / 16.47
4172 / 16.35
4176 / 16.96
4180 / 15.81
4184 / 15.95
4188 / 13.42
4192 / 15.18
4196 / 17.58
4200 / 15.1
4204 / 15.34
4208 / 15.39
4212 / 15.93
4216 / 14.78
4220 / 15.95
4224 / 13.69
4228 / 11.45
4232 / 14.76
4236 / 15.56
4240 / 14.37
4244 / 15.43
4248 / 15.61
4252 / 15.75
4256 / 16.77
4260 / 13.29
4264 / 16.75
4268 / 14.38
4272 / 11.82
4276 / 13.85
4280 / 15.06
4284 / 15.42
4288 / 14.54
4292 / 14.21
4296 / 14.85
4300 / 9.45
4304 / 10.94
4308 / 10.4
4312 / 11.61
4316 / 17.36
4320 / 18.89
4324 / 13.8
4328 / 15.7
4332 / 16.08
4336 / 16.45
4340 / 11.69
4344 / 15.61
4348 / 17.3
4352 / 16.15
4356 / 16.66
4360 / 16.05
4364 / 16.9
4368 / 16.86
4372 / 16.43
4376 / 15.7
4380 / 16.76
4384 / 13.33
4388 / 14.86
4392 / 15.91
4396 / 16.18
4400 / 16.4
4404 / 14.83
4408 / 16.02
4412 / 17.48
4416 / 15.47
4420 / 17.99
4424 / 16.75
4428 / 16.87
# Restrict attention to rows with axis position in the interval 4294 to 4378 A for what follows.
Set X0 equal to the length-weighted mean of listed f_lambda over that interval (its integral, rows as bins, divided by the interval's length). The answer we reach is 15.0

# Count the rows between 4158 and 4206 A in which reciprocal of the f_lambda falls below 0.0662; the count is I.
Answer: 10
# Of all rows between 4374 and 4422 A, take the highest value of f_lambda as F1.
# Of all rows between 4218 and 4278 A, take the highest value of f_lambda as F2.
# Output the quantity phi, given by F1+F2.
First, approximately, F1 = 17.99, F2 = 16.77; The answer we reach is 34.8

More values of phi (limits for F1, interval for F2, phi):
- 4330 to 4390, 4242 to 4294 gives 34.1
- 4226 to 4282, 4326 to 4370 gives 34.1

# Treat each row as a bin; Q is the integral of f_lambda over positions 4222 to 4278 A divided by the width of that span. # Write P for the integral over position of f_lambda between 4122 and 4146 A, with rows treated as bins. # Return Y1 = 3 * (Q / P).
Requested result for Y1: 0.11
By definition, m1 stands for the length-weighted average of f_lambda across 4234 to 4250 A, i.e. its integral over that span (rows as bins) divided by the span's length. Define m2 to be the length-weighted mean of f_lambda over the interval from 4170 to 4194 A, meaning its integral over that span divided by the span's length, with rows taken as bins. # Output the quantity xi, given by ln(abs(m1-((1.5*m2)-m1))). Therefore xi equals 2.0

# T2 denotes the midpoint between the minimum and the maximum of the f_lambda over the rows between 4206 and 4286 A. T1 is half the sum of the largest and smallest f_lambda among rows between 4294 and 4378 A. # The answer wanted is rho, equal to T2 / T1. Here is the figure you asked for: 1.00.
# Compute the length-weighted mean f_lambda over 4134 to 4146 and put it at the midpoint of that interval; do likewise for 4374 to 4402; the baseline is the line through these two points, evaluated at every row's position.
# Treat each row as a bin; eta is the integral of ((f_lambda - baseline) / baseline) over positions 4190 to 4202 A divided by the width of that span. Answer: -0.006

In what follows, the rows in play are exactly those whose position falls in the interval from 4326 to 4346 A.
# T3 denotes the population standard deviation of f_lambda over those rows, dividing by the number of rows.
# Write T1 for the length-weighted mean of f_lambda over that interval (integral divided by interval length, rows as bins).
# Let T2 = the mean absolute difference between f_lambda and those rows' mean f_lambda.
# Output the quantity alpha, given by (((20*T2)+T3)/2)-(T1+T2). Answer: -2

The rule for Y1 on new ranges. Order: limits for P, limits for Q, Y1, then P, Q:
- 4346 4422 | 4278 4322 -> 0.03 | 1229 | 13.9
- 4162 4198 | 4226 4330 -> 0.07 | 585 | 14.3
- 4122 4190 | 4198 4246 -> 0.04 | 1094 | 14.8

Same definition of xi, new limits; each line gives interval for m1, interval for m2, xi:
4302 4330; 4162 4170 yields 0.7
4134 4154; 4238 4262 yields 2.2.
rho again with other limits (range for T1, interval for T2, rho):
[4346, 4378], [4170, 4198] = 0.94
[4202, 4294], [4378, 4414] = 1.09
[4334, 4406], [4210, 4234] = 0.95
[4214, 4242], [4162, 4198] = 1.16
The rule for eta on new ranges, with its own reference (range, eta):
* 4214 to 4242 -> -0.101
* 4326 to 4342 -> -0.047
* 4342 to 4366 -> 0.049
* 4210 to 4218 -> -0.041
